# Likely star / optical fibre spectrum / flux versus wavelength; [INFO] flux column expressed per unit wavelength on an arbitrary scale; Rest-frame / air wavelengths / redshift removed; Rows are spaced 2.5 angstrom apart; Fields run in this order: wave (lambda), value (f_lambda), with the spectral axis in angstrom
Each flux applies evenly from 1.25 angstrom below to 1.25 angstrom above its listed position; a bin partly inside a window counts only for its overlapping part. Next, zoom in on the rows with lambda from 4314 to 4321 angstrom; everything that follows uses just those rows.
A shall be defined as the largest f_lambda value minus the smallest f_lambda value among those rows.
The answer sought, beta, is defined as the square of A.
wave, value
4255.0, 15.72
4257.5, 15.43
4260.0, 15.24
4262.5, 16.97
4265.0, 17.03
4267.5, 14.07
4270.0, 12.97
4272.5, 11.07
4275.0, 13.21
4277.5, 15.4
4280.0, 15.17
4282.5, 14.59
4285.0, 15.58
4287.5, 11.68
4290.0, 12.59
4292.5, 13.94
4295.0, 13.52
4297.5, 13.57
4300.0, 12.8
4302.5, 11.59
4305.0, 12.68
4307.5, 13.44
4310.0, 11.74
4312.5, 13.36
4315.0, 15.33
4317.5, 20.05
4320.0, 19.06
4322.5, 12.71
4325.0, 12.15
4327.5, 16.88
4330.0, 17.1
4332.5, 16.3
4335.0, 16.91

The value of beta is 22.3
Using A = 4.7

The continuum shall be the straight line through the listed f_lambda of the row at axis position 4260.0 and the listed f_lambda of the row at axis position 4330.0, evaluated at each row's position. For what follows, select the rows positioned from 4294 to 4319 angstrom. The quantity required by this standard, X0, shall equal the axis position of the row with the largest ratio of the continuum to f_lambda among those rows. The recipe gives 4302.5 angstrom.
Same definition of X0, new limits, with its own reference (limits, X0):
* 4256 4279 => 4272.5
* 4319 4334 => 4325.0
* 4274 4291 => 4287.5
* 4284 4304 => 4302.5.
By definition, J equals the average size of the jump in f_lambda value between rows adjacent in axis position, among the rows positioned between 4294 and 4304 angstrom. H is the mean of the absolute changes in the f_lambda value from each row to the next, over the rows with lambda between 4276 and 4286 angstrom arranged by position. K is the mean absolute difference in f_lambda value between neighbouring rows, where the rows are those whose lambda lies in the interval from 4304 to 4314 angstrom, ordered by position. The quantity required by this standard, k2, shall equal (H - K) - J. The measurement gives -1.4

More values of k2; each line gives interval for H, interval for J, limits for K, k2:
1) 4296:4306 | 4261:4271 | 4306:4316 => -2.1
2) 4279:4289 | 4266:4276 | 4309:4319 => -2.7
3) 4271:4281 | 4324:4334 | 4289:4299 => -1.0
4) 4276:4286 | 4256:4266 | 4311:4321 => -2.6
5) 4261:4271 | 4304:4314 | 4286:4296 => -0.9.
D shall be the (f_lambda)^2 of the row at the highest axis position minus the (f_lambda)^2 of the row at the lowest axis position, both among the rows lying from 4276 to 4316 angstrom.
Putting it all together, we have -2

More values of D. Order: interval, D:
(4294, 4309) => -2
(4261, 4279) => -51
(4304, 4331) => 132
